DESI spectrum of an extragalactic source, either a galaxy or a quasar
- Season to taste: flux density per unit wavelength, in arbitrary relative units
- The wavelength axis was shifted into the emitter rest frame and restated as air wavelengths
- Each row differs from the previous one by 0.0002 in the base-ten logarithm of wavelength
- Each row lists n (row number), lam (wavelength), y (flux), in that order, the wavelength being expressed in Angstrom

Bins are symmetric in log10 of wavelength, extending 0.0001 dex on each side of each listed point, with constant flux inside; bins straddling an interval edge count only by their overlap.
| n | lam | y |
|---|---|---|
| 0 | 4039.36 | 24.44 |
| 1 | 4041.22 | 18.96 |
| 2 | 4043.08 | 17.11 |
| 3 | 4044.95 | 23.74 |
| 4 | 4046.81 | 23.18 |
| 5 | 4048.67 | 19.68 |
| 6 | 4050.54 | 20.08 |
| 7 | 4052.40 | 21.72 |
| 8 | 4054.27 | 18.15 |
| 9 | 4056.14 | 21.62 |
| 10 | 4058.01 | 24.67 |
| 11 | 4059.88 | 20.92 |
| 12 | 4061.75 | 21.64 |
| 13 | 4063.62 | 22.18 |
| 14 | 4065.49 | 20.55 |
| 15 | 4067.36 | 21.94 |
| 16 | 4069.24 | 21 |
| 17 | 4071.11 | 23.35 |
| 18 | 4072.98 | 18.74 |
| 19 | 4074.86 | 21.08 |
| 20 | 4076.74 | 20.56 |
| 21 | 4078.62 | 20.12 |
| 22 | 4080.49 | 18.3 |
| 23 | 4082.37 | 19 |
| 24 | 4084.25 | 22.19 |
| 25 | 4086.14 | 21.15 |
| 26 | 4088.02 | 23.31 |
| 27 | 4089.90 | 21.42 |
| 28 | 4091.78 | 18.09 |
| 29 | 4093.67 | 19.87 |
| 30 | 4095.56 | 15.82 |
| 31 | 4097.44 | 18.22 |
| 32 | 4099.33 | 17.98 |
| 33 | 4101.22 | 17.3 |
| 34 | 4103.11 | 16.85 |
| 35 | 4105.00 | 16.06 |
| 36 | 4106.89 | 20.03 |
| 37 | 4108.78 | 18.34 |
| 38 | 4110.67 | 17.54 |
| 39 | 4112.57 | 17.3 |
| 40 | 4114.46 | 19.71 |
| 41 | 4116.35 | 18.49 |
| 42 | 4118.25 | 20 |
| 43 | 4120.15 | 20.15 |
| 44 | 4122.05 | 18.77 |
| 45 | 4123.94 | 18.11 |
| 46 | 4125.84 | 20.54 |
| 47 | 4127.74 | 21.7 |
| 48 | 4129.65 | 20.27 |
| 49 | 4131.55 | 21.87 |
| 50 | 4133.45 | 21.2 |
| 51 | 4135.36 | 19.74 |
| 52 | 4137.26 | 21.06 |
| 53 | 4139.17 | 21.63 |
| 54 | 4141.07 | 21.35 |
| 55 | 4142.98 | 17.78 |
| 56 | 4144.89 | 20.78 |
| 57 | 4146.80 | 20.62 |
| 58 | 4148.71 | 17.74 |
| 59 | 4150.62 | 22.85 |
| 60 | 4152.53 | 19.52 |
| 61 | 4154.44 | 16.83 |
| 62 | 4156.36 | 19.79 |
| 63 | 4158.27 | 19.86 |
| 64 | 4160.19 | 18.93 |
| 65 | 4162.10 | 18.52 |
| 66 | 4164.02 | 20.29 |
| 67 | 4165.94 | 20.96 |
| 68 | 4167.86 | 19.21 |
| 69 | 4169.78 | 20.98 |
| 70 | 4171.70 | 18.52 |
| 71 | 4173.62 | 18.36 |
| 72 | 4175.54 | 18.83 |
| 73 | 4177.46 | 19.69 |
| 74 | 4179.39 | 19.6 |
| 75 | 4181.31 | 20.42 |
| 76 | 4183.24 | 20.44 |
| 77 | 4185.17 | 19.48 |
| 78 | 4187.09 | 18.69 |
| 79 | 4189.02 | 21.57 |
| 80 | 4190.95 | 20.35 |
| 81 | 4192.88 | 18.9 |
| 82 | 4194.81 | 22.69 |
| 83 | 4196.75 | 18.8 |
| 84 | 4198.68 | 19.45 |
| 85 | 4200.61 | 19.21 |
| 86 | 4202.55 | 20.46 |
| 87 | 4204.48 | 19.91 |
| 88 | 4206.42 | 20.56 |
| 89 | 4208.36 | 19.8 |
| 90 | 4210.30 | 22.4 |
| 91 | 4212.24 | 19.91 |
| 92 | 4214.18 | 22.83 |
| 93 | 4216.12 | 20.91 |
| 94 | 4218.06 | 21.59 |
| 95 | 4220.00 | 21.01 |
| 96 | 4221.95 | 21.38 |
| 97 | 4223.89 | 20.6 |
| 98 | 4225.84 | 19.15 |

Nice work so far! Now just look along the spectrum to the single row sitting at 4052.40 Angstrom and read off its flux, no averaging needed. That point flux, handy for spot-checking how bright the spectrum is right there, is 21.72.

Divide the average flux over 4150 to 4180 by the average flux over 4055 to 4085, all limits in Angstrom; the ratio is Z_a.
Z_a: 0.93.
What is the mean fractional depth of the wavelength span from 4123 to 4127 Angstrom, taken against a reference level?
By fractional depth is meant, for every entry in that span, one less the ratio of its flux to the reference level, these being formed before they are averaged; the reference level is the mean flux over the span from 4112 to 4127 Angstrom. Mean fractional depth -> -0.01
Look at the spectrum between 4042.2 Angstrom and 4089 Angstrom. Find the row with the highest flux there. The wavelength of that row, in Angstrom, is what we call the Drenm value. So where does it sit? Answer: 4058.01 Angstrom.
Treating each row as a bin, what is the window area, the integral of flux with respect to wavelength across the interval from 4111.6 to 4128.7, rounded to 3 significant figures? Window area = 332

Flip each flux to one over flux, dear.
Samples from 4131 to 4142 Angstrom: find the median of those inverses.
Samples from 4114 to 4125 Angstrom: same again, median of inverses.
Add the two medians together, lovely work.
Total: 0.099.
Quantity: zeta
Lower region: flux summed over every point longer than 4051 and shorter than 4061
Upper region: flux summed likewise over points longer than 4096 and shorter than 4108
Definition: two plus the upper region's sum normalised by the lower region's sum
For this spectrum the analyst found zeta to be 3.0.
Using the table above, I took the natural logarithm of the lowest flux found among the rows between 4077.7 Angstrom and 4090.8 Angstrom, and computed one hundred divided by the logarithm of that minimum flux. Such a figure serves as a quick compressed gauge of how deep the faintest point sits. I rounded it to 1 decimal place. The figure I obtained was 34.4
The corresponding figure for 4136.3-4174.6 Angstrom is 35.4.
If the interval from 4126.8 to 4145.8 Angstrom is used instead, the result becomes 34.7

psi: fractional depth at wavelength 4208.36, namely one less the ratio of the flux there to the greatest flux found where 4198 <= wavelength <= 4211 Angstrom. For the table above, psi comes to 0.12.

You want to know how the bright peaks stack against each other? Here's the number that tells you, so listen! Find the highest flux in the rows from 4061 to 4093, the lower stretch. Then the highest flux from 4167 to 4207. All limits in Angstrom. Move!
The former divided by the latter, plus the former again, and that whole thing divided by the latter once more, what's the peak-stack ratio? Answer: 1.07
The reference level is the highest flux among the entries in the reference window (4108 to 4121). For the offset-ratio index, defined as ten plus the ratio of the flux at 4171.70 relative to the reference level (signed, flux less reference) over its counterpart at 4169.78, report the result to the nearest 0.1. 8.0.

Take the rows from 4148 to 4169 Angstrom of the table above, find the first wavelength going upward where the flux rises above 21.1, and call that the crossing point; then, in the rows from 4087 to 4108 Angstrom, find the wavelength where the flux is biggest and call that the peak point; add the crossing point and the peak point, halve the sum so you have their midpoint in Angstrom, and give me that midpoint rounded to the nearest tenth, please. 4119.3 Angstrom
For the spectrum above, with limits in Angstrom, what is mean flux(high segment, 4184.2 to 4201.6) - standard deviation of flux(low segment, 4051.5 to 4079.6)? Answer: 18.3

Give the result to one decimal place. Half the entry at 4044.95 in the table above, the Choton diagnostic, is 11.9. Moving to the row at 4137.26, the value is 10.5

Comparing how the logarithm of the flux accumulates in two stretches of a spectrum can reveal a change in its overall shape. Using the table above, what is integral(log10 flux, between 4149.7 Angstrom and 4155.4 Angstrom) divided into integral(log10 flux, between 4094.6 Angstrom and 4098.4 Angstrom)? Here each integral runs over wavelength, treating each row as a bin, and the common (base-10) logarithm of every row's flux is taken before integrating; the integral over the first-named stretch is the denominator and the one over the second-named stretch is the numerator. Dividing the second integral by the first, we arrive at 0.63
